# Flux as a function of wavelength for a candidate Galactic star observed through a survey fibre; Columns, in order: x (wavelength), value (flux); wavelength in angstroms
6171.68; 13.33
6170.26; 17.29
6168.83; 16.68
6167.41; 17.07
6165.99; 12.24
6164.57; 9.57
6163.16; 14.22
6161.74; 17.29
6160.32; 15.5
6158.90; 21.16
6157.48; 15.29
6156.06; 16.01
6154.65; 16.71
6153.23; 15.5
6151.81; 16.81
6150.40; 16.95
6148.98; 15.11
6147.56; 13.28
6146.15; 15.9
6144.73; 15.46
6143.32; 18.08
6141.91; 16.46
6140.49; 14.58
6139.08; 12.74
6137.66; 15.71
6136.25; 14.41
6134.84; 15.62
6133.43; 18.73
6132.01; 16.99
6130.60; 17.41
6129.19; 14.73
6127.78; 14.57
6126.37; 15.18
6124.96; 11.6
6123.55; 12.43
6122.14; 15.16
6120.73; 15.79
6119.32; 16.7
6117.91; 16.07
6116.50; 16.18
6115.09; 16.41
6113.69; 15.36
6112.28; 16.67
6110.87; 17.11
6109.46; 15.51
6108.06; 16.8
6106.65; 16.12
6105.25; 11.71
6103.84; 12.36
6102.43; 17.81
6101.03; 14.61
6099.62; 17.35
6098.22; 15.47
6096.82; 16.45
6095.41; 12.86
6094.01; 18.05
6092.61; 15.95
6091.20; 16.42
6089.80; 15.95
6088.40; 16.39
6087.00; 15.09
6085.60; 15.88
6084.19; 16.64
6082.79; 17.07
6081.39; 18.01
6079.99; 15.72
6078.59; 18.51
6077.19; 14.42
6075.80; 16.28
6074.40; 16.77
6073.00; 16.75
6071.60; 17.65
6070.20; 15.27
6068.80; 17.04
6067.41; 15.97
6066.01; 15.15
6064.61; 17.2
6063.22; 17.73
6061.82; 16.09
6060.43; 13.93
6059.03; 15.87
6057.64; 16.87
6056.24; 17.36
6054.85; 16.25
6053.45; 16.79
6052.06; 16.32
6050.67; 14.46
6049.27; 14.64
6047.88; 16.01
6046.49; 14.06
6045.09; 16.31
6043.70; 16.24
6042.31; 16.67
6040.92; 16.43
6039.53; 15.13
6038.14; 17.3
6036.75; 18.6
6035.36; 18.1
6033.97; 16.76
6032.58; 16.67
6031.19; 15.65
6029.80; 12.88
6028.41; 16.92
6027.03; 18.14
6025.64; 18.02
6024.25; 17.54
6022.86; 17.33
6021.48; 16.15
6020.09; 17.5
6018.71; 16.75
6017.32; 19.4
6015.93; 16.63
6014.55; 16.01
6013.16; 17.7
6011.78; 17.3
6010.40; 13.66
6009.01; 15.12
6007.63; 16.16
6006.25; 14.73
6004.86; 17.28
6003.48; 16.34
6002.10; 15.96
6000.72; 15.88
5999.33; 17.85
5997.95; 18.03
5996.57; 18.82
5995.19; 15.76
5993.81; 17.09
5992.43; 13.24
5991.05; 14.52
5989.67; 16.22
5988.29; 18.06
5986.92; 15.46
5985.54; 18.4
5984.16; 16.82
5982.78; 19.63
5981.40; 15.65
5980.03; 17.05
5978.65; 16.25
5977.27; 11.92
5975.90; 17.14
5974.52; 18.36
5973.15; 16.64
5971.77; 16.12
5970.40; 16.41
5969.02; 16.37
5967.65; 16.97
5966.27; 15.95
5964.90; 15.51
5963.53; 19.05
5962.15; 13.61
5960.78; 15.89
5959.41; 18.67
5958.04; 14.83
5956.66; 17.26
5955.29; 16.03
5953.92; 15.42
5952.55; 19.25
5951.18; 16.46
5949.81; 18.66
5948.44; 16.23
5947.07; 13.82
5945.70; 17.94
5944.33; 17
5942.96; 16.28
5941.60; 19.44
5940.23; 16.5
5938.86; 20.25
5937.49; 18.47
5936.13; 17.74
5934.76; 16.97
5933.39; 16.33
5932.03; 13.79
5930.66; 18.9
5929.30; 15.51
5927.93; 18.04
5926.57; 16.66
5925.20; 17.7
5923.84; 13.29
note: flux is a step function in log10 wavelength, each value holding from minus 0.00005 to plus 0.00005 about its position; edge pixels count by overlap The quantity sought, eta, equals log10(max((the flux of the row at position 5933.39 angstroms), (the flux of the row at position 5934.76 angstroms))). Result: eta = 1.23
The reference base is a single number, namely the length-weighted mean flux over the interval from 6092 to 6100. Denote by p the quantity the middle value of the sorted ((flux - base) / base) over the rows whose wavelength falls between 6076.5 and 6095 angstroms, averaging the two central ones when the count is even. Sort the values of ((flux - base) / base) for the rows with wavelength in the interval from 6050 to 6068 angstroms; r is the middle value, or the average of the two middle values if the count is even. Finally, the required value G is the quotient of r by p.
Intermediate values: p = 0.03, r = 0.02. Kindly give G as 0.7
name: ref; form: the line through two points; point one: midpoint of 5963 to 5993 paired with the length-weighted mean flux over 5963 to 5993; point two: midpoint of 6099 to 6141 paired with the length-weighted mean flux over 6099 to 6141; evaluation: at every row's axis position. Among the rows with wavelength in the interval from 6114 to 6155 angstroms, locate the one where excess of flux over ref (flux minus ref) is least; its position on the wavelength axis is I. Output 6124.96 angstroms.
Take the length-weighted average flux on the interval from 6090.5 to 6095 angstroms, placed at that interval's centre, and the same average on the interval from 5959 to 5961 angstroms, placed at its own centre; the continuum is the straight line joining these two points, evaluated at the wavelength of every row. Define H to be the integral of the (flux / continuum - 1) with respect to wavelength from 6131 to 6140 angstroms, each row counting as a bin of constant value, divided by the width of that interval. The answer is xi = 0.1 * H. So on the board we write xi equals -0.003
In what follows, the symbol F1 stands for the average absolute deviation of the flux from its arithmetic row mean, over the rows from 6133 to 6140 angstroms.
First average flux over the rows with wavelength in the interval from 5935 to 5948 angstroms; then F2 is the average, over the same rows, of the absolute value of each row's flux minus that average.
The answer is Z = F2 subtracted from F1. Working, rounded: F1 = 1.5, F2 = 1.4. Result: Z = 0.1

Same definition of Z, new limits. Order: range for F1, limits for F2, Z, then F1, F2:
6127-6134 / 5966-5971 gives 1.2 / 1.5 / 0.3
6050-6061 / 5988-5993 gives -0.7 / 0.9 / 1.6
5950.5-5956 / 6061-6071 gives 0.4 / 1.2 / 0.8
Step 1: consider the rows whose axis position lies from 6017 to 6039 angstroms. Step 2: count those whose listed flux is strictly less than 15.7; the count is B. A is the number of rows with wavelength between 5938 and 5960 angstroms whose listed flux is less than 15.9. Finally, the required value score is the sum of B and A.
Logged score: 5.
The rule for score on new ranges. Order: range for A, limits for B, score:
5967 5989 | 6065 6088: 7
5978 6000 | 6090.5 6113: 11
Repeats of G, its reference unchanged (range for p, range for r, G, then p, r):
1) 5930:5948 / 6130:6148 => -0.3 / 0.06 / -0.02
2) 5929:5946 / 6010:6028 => 1.3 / 0.06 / 0.08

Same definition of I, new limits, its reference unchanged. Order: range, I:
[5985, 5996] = 5992.43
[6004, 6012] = 6010.40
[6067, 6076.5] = 6070.20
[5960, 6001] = 5977.27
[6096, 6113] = 6105.25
